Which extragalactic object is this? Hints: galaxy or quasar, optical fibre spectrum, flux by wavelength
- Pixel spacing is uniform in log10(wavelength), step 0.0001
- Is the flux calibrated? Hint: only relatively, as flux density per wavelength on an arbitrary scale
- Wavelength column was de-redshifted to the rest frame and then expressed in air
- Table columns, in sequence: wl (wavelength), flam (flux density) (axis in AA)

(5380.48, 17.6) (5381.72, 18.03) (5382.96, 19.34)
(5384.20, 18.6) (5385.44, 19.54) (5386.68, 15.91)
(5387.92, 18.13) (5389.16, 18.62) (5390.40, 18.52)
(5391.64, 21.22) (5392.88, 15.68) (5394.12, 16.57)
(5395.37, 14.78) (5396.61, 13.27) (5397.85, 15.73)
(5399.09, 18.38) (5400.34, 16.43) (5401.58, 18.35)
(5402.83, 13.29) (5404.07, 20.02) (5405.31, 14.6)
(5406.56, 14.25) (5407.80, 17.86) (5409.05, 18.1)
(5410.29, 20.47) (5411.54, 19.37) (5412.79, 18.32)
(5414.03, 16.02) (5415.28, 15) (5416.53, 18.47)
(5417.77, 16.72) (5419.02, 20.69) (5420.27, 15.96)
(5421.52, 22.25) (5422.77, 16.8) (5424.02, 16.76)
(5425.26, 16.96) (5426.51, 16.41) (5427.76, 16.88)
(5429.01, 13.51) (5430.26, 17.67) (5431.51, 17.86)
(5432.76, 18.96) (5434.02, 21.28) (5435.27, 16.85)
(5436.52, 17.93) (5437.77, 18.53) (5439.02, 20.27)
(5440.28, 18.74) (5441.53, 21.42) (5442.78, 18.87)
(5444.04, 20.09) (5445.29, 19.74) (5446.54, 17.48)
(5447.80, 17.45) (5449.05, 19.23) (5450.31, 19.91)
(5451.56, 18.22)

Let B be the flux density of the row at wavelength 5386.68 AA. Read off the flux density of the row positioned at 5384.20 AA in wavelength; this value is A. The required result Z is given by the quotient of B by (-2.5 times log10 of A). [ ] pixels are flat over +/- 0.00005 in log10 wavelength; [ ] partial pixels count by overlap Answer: -5.01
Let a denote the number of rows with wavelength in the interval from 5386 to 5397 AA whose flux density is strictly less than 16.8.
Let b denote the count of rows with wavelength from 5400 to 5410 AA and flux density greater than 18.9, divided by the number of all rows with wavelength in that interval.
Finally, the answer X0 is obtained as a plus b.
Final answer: 5.1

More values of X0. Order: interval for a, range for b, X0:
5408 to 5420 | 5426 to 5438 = 3.2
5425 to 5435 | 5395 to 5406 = 2.1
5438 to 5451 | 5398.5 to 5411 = 0.2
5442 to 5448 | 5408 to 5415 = 0.4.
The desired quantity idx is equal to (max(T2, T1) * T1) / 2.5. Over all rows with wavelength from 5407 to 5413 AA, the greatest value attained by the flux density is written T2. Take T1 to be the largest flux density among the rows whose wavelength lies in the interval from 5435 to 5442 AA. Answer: 184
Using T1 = 21.42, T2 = 20.47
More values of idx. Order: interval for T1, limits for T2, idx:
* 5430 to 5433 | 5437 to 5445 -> 162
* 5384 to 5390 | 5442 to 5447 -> 157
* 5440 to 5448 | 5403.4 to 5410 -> 184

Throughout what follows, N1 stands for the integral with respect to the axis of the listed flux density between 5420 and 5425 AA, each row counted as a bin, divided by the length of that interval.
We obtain 18.0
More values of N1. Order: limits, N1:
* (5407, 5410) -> 18.1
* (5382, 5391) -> 18.4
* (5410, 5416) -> 17.7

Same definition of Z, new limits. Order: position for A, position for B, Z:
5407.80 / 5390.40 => -5.92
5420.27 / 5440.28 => -6.23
